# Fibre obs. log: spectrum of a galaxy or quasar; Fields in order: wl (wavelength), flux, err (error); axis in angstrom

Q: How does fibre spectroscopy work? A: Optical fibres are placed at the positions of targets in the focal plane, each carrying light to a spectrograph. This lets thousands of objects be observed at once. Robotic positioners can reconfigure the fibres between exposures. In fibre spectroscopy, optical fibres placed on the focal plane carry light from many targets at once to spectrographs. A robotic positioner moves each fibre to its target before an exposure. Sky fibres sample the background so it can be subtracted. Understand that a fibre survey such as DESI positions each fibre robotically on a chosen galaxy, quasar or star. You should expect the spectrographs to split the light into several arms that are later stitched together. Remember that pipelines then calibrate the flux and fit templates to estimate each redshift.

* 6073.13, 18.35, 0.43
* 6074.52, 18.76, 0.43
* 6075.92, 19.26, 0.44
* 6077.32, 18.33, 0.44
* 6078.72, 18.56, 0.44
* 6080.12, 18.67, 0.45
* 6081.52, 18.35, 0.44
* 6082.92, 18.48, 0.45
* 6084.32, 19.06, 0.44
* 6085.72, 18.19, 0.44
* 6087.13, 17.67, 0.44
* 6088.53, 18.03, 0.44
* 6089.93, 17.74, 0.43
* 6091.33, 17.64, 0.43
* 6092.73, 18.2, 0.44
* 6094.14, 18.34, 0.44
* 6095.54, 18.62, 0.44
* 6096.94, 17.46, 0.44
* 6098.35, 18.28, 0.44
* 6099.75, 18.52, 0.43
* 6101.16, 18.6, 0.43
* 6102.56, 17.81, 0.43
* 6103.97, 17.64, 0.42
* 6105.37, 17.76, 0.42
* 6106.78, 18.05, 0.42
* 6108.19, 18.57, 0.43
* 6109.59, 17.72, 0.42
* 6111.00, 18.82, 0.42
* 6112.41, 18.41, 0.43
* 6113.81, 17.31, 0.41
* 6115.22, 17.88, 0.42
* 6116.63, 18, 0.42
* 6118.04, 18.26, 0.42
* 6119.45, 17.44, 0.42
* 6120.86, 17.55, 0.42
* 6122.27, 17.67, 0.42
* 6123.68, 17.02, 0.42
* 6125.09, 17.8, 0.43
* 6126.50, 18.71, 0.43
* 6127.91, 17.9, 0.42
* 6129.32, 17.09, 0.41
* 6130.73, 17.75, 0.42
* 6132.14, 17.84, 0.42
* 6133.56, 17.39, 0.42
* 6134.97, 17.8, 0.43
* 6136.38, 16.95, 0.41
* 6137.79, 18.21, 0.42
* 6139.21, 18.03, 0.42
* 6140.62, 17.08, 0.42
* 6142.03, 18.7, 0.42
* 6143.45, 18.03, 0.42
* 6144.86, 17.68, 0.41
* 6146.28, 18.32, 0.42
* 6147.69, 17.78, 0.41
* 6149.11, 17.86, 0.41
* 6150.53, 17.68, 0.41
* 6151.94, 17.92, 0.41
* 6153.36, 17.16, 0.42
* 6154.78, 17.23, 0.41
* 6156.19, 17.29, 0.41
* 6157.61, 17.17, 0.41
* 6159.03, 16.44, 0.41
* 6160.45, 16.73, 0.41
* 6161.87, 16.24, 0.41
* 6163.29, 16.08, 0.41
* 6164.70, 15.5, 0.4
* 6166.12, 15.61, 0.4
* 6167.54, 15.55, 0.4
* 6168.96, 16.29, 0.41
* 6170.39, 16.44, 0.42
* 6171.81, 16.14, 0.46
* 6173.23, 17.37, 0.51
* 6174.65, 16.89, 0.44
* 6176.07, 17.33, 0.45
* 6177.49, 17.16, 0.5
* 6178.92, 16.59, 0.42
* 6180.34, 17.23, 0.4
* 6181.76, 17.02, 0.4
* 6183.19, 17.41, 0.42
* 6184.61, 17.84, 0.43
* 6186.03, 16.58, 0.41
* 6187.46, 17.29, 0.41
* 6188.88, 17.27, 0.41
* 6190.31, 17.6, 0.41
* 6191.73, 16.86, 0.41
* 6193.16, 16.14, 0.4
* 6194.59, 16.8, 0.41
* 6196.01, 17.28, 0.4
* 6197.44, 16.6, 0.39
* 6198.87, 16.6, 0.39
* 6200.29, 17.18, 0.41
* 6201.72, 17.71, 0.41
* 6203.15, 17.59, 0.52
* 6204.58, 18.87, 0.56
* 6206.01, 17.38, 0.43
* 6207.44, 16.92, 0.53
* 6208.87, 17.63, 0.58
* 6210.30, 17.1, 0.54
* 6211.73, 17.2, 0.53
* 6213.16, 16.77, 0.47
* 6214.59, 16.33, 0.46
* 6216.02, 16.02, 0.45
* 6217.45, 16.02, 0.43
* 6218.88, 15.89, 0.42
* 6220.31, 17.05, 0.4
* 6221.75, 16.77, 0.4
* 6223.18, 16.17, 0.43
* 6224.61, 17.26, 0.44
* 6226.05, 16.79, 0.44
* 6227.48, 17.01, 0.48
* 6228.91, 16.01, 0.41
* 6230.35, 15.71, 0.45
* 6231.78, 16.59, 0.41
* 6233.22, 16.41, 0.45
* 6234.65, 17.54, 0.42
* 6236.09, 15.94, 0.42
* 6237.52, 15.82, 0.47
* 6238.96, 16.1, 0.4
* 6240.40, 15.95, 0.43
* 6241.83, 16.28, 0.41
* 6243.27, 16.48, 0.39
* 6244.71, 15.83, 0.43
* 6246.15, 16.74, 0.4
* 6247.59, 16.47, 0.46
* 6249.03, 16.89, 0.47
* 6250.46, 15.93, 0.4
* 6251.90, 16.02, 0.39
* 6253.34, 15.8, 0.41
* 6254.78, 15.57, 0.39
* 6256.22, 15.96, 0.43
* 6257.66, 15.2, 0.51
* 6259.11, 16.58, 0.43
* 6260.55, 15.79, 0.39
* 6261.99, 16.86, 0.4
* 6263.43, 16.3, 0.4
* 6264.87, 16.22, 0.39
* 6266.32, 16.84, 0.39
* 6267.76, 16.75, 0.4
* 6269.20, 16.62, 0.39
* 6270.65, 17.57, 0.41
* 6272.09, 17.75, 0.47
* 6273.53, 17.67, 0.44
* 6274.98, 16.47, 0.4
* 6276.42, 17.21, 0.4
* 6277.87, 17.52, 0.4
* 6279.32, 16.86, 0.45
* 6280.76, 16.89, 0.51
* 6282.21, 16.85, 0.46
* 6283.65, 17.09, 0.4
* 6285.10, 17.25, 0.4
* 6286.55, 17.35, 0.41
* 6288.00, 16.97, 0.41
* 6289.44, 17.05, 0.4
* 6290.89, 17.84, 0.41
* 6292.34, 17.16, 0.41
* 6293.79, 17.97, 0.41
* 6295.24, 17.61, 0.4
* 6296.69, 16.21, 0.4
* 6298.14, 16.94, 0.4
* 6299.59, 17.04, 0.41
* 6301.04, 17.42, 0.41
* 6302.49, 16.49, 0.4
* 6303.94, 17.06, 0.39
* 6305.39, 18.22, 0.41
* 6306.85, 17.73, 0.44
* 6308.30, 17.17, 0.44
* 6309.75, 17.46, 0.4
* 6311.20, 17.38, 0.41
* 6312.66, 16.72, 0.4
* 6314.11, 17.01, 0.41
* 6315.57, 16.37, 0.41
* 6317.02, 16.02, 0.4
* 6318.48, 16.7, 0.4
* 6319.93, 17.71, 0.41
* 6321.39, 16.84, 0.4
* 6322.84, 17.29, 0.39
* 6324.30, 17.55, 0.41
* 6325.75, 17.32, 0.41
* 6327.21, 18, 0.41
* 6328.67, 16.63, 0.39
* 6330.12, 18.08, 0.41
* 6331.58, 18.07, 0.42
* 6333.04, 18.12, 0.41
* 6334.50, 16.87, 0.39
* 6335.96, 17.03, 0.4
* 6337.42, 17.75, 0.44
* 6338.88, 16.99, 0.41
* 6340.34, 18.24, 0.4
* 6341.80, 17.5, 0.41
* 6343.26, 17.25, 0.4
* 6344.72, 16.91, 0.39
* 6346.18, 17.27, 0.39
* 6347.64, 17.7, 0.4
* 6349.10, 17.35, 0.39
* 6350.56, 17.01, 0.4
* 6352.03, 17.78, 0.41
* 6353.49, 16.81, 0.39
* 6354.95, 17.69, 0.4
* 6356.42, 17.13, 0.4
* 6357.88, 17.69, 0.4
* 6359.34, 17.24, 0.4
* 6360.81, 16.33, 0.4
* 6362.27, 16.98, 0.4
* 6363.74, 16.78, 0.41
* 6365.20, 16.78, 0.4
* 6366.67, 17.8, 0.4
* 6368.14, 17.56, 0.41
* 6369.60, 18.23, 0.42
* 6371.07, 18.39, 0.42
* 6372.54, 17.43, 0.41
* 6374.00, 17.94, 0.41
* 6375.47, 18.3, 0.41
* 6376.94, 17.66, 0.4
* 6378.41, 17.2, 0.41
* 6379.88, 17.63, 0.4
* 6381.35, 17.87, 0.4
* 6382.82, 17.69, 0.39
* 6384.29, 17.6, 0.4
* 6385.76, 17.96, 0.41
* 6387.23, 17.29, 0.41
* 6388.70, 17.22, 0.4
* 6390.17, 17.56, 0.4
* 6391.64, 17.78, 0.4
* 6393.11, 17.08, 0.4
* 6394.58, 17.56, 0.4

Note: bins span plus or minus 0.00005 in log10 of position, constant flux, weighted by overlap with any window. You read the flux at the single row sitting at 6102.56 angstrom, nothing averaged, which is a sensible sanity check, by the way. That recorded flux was 17.81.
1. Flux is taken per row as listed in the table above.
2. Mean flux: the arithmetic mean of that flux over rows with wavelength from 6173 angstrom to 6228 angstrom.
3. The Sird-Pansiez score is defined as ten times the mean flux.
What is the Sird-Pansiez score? 170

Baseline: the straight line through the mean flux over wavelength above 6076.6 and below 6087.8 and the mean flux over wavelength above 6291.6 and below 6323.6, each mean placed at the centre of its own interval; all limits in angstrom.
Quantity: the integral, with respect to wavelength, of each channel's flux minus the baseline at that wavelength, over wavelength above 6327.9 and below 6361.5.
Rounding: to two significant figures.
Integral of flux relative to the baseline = 16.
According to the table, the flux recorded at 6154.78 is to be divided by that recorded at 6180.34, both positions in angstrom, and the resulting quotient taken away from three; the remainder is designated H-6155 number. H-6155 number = 2.00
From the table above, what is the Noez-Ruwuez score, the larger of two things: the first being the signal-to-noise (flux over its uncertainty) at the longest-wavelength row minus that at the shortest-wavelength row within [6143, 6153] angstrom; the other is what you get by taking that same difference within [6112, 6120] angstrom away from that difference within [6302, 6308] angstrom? 0.8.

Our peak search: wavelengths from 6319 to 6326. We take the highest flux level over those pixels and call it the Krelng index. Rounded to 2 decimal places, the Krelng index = 17.71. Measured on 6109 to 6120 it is 18.82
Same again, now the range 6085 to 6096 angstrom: 18.62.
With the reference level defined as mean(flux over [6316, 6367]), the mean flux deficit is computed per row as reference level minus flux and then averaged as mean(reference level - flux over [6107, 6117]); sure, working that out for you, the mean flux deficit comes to -0.8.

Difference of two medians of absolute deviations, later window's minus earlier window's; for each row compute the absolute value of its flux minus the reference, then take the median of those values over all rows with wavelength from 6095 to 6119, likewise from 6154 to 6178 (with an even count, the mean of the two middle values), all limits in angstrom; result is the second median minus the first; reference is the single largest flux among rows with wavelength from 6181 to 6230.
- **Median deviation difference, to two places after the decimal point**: 1.61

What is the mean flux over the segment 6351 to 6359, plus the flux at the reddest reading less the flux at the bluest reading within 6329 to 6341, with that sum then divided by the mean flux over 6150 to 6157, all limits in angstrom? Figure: 1.01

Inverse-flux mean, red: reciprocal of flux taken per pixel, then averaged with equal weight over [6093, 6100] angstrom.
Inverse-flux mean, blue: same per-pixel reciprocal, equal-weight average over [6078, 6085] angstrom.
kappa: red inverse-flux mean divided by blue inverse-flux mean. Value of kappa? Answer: 1.02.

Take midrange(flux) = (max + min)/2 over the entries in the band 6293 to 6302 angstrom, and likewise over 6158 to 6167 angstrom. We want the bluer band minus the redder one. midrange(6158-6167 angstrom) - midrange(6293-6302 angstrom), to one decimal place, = -1.0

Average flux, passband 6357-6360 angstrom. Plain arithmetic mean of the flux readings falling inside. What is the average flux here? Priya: 17.5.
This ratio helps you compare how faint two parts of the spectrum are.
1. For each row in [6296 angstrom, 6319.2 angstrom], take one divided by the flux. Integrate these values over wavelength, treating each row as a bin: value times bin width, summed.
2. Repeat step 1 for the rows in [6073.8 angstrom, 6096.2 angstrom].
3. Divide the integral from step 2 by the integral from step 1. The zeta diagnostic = 0.89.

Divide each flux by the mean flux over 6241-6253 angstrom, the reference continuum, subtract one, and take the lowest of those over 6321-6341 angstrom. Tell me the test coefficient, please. 0.02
